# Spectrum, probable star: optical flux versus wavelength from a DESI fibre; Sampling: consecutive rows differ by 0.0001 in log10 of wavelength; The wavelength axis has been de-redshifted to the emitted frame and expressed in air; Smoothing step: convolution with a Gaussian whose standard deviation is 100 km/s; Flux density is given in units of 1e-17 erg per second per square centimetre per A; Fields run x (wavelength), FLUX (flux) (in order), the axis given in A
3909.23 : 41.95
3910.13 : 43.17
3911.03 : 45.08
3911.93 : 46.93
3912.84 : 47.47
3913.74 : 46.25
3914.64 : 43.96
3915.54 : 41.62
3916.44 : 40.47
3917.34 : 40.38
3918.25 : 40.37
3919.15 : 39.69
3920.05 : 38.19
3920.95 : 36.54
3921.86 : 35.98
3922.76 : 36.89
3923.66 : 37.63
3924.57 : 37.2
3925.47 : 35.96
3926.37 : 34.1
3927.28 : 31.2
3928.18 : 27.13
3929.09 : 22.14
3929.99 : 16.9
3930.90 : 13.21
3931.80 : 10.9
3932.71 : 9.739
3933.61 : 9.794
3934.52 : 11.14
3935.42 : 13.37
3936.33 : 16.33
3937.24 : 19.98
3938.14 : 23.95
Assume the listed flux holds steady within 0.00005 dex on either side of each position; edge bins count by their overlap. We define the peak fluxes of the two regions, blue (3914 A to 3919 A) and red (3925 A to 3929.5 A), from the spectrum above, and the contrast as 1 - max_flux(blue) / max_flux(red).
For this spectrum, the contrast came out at -0.2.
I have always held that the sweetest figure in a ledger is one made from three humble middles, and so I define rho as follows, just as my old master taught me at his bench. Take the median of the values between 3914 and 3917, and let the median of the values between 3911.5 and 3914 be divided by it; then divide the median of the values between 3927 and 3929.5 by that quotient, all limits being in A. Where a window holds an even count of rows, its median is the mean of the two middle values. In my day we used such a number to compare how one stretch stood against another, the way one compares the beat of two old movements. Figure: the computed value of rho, 24.1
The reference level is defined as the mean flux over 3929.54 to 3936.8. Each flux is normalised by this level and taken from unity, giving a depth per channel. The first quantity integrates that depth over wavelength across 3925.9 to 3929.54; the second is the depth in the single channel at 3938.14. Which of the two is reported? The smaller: -4.6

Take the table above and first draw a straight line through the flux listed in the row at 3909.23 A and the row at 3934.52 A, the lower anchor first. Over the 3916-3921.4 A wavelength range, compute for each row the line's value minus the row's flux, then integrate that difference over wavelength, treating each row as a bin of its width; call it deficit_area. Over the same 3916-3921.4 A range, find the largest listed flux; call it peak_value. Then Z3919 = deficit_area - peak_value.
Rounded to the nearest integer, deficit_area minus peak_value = -88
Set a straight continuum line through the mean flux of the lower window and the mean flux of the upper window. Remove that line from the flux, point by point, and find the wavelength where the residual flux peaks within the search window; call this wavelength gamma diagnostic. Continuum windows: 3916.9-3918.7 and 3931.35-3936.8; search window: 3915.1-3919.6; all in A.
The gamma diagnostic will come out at 3919.15 A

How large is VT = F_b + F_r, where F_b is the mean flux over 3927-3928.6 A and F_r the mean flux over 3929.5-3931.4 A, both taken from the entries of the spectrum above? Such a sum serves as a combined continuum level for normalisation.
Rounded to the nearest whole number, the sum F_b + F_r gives 44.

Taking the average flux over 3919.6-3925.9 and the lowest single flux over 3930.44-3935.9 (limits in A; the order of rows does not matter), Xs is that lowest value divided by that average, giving 0.26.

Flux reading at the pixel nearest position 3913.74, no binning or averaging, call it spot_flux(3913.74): 46.25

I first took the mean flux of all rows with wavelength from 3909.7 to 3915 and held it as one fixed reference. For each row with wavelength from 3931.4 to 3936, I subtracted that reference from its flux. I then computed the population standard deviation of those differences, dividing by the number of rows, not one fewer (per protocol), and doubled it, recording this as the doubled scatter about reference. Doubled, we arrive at 2.6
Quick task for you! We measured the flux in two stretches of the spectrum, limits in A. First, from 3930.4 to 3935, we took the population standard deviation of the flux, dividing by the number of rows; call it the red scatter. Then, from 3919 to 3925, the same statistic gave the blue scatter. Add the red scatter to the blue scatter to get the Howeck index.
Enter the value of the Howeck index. 2.4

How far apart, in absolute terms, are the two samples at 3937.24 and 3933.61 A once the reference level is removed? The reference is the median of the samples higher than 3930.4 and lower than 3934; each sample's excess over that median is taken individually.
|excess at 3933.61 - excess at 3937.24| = 10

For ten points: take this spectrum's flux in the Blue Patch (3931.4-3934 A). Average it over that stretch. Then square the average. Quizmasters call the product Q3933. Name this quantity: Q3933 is 103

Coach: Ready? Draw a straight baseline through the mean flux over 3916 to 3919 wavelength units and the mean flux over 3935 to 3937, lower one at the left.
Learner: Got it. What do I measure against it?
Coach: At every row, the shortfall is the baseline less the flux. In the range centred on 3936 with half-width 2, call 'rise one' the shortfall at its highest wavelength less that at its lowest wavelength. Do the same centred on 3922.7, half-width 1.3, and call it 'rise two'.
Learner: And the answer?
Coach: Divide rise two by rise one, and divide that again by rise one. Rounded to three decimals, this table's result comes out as -0.026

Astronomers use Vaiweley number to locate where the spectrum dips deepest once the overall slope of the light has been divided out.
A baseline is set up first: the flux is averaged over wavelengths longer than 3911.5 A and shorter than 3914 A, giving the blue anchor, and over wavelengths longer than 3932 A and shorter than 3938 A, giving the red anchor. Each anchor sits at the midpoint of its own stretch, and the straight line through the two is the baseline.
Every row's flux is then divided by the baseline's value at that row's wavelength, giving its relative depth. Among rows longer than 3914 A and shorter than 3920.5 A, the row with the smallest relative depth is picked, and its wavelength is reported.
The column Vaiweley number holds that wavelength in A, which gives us 3915.54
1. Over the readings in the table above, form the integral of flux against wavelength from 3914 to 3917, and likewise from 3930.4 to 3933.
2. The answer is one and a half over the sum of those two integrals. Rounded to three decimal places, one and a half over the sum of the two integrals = 0.010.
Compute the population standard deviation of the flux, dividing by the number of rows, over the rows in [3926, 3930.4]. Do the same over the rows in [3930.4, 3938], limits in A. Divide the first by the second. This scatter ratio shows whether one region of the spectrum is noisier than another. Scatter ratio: 1.86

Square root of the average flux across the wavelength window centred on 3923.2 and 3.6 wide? 6.1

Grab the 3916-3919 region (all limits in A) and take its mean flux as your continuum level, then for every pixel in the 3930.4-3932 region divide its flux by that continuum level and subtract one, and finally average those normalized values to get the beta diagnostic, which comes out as -0.7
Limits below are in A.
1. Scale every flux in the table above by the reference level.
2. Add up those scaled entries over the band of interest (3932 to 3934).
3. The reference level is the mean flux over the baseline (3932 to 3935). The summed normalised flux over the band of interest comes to 1.9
